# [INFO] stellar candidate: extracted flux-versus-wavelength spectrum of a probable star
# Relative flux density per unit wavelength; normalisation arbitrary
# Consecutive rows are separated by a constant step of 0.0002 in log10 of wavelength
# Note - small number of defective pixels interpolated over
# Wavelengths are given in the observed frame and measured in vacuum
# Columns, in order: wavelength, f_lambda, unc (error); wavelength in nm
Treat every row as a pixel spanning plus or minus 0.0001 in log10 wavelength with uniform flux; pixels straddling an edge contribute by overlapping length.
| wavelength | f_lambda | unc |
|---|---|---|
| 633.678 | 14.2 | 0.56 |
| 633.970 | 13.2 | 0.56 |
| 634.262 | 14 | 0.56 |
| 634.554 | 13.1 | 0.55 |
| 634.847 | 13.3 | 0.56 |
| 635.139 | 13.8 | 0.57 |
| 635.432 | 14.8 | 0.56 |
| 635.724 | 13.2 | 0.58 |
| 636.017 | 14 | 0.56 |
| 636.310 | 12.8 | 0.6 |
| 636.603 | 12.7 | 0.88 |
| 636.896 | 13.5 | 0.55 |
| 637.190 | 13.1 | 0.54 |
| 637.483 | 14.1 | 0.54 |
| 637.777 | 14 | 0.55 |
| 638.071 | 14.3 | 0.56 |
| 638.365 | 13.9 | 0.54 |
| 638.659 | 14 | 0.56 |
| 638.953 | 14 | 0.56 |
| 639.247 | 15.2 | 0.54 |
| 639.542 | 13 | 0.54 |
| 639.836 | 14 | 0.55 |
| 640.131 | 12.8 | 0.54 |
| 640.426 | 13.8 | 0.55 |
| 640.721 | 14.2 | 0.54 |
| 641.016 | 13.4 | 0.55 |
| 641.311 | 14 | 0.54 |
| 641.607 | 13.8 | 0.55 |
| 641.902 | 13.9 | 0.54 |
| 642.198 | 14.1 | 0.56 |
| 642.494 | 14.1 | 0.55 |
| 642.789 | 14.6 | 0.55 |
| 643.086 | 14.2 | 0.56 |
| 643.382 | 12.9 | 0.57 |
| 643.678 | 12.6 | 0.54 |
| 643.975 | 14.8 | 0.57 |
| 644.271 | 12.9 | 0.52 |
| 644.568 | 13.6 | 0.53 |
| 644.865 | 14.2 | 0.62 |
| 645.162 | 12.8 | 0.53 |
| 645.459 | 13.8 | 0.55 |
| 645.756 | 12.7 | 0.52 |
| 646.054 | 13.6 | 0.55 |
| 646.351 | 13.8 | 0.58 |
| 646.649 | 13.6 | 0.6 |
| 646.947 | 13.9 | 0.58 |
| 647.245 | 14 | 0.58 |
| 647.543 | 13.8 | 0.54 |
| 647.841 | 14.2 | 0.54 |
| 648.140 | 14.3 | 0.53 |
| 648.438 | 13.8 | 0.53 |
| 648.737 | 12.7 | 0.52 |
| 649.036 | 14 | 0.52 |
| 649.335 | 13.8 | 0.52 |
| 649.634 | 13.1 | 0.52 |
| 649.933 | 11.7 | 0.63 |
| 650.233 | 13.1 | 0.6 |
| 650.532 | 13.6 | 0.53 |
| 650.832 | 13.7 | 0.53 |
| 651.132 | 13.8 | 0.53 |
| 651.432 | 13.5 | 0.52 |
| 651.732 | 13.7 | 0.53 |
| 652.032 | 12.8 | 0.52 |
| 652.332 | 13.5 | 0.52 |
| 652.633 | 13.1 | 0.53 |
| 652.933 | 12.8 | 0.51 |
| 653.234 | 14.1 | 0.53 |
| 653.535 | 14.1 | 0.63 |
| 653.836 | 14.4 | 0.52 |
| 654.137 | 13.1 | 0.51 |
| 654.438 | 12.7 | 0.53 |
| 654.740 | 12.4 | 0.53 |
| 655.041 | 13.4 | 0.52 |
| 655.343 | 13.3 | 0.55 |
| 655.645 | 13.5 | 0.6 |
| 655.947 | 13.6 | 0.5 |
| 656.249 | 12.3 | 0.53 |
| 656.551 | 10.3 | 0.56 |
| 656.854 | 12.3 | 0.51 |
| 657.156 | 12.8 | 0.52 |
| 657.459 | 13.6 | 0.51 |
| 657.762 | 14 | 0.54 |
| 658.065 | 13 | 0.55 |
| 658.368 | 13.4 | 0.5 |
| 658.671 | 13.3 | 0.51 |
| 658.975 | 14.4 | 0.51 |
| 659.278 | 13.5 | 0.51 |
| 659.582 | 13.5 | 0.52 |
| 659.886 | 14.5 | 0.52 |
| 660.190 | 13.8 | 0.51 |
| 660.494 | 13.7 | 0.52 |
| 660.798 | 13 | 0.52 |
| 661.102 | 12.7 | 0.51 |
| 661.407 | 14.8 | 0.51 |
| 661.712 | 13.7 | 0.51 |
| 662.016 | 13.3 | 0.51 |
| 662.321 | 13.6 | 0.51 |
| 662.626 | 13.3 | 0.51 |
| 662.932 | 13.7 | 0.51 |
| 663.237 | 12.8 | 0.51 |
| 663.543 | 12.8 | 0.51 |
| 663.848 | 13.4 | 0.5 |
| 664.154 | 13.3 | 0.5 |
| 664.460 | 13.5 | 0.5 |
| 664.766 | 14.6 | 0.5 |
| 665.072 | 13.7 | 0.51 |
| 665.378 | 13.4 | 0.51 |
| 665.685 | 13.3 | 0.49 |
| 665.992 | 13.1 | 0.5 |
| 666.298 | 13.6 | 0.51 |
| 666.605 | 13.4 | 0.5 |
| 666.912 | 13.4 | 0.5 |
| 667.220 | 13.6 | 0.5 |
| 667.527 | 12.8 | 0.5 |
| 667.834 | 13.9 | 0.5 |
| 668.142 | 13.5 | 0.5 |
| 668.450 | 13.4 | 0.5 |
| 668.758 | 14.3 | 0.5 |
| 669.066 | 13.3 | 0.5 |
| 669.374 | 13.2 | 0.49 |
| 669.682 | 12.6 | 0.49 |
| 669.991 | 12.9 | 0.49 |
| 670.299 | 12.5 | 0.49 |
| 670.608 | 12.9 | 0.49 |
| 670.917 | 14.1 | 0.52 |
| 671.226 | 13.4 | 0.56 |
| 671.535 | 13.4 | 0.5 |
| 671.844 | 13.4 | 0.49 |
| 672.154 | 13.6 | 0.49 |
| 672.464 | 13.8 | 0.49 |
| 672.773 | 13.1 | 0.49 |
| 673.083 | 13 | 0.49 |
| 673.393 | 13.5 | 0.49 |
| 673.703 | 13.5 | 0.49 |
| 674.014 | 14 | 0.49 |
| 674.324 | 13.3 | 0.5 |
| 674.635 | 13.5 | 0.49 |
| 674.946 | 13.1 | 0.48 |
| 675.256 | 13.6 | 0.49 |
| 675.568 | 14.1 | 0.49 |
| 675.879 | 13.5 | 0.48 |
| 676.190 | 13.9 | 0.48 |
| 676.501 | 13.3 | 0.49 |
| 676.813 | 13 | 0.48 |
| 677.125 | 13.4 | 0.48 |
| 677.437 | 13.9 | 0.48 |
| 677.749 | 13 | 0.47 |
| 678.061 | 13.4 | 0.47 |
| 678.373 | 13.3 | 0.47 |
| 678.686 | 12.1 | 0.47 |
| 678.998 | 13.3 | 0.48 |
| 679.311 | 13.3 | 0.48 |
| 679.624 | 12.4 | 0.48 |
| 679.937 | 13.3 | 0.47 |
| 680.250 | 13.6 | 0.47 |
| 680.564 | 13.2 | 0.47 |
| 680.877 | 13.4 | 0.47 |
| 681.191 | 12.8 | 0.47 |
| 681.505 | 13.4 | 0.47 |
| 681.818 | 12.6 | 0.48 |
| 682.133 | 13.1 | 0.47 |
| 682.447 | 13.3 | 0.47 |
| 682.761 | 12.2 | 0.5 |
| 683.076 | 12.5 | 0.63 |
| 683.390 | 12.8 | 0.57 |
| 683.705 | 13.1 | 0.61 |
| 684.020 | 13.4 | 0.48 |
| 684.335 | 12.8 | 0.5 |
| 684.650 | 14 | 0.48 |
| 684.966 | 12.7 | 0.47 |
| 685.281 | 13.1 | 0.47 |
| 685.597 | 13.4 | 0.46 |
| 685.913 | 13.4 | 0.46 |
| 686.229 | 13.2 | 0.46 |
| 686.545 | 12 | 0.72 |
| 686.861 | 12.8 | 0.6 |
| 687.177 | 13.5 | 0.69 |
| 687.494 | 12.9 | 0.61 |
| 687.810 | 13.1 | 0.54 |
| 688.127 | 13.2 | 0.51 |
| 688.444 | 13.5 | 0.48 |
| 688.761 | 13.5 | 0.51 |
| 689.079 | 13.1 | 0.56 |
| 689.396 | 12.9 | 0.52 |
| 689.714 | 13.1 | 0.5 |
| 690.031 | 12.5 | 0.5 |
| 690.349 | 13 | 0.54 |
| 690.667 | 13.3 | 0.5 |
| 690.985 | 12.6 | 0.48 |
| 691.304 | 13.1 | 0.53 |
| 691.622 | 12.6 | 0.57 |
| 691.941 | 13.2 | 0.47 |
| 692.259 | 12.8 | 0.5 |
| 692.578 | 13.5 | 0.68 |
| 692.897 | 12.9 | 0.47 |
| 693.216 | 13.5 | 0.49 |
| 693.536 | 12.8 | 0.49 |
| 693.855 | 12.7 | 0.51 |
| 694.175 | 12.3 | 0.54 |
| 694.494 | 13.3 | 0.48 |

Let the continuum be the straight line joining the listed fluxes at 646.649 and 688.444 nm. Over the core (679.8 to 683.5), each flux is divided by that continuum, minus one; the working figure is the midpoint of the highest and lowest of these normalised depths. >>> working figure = -0.05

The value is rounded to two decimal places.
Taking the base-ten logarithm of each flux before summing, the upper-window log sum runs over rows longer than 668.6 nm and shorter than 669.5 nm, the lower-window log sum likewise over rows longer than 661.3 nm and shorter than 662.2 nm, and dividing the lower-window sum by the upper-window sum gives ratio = 1.01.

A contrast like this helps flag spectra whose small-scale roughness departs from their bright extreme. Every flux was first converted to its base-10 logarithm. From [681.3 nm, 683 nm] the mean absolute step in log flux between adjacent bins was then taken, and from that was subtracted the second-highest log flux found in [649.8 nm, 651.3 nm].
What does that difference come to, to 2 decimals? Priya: -1.11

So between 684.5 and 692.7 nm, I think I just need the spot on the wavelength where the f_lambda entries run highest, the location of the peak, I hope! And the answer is 684.650 nm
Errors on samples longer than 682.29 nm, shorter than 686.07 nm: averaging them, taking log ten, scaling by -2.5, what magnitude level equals 0.735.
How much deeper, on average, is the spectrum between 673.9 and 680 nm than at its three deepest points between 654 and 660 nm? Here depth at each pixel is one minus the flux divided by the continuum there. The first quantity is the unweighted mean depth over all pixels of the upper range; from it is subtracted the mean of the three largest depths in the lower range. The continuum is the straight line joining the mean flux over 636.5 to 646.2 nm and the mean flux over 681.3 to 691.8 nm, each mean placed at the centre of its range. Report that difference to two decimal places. -0.15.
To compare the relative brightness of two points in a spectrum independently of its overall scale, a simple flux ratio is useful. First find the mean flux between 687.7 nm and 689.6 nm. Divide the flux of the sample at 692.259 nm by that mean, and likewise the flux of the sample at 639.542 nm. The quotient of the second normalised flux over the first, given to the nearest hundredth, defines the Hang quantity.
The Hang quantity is 1.02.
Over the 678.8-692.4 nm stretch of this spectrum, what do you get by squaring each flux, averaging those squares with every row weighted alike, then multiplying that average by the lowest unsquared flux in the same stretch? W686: 2044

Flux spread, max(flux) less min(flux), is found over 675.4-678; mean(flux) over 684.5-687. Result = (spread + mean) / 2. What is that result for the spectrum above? 7.09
